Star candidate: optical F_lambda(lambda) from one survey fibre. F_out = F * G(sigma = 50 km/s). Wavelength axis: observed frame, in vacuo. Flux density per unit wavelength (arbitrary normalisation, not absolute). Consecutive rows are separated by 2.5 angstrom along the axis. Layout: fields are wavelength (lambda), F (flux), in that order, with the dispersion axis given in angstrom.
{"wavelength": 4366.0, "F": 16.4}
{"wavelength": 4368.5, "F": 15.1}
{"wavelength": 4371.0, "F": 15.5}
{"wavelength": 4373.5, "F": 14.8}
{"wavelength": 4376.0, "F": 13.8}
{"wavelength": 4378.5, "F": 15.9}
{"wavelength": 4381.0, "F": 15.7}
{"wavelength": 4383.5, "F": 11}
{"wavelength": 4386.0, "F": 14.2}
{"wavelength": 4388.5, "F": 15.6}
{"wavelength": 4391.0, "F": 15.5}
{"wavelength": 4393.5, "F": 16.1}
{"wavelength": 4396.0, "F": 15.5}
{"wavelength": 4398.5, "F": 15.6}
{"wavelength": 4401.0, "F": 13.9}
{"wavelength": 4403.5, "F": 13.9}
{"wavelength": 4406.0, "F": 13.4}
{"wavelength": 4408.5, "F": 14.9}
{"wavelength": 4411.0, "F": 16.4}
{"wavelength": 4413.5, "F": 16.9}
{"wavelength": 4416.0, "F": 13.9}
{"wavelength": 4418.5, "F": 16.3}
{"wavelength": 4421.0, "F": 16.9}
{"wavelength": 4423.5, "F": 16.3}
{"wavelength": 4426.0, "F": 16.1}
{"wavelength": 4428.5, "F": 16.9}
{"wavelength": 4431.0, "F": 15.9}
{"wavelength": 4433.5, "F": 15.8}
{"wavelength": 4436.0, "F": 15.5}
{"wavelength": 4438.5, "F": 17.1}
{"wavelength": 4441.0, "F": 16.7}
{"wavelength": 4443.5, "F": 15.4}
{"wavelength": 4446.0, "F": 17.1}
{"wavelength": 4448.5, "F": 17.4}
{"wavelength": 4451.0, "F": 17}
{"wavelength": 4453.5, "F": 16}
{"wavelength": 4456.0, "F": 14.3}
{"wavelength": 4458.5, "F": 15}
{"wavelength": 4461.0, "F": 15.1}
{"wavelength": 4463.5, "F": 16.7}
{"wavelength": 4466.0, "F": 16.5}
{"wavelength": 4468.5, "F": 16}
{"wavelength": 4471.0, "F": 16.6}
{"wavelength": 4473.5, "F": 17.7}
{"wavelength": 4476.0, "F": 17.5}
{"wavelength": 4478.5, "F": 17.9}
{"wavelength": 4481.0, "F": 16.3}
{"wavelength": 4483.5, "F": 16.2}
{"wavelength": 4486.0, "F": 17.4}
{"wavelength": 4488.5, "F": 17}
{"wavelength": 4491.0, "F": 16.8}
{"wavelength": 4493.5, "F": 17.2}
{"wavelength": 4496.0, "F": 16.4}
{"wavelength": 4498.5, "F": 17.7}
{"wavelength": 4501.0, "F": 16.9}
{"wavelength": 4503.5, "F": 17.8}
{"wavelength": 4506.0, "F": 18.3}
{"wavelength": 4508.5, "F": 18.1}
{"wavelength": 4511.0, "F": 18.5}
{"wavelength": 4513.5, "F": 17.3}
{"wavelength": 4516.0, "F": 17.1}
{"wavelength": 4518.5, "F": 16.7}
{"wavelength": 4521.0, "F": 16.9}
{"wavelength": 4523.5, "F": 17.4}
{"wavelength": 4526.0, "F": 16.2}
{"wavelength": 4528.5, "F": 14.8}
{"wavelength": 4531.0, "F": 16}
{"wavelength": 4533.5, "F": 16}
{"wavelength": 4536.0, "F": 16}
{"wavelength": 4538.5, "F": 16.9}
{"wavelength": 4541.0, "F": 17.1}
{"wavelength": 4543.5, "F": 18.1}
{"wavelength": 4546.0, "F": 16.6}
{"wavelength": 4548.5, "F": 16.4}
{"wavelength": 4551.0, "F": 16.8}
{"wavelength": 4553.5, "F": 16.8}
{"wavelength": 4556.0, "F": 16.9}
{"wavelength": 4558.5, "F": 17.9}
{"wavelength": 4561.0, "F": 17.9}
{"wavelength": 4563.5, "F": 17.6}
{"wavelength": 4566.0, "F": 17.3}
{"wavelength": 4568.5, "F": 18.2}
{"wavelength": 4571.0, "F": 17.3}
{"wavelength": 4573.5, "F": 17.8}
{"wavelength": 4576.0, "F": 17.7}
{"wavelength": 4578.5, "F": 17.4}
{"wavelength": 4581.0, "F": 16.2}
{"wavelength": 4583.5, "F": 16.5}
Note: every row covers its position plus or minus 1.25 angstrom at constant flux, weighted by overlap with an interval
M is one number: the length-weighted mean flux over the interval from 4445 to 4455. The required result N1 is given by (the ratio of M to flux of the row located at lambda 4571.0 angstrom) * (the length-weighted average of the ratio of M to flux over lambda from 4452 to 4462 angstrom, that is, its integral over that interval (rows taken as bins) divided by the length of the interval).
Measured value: 1.08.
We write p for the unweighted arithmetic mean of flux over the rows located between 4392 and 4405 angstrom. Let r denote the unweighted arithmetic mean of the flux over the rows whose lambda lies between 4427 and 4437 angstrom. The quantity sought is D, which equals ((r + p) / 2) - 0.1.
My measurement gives 15.4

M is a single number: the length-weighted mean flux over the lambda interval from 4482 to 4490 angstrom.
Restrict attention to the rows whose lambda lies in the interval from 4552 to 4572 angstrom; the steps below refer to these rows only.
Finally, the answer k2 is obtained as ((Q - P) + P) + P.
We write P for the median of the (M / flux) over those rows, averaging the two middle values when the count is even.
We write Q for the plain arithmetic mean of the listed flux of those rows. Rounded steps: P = 0.97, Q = 17.5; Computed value 18.5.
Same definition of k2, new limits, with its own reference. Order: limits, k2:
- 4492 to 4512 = 18.6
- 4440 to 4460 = 17.1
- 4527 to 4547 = 17.5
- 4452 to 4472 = 16.8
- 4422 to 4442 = 17.3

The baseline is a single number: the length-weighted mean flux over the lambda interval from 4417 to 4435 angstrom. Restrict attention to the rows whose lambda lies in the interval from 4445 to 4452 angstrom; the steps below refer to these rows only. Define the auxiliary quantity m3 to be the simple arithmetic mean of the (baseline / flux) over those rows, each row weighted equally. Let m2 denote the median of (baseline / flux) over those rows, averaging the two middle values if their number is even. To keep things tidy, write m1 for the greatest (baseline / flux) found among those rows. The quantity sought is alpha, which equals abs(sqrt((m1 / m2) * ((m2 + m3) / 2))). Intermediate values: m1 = 0.957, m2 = 0.95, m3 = 0.95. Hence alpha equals 0.98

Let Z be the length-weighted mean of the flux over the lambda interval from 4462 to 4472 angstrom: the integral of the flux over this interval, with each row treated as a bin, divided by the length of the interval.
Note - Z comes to 16.41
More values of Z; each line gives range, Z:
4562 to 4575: 17.65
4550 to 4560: 17.13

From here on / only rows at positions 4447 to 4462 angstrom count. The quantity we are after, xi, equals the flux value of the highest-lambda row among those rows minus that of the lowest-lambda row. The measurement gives -2.3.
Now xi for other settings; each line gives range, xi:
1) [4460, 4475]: 2.6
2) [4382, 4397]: 4.5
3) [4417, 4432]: -0.4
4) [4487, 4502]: -0.1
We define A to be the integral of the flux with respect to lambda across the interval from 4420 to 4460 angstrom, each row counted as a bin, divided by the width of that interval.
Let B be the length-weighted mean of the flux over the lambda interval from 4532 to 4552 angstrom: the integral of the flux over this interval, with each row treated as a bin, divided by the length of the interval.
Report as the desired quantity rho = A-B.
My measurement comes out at -0.5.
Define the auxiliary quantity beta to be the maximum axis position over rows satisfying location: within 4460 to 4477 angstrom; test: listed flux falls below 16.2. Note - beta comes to 4468.5 angstrom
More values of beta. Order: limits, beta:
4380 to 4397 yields 4396.0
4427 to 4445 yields 4443.5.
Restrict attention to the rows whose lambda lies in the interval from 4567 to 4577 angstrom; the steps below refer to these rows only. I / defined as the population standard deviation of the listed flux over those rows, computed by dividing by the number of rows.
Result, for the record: 0.3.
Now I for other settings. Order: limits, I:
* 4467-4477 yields 0.7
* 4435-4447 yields 0.8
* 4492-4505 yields 0.5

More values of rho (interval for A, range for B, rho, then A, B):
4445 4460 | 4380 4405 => 1.4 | 16.1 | 14.7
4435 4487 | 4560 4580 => -1.2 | 16.4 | 17.6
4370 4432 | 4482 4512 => -2.1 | 15.2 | 17.3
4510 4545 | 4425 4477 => 0.5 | 16.8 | 16.3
